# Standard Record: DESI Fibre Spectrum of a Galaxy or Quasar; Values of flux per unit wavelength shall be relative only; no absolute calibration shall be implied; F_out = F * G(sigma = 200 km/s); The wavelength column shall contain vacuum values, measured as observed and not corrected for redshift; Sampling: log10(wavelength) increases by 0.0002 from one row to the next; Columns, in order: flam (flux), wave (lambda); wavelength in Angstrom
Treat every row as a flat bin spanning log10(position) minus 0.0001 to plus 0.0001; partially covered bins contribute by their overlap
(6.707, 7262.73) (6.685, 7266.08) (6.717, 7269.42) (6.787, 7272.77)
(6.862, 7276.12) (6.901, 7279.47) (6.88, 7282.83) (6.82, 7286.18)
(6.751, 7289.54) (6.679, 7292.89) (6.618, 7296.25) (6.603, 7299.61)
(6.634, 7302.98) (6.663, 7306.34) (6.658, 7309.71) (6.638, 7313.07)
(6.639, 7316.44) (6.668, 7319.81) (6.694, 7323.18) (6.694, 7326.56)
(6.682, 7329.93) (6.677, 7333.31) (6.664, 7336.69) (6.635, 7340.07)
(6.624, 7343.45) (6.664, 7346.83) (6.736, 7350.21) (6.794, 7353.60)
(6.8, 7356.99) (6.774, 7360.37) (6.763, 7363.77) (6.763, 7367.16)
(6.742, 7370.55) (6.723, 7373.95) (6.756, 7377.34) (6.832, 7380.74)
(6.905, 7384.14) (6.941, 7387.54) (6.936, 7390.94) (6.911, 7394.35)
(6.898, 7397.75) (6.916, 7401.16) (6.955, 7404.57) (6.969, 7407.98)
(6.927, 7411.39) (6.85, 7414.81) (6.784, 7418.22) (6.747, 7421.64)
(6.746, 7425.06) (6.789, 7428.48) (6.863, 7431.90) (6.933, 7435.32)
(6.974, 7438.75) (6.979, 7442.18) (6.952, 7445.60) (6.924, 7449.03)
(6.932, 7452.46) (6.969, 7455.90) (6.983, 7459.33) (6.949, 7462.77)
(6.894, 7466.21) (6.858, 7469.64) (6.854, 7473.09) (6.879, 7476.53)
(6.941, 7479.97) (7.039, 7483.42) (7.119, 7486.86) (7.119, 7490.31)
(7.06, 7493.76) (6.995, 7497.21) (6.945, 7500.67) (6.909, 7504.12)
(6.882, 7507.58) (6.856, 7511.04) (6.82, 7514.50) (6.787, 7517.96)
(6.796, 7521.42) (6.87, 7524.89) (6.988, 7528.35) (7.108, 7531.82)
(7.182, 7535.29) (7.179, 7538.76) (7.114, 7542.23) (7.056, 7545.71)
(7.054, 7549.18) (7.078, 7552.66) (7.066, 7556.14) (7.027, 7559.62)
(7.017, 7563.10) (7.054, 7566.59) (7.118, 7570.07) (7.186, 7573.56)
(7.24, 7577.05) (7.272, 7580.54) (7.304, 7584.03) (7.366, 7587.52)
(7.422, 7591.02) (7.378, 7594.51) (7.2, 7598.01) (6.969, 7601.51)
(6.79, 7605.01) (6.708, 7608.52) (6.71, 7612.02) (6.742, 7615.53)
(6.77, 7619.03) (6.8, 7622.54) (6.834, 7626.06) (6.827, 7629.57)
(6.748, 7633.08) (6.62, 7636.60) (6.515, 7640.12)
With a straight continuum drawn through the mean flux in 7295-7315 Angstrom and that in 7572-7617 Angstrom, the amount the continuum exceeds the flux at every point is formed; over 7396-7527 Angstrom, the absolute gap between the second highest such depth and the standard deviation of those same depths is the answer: 0.08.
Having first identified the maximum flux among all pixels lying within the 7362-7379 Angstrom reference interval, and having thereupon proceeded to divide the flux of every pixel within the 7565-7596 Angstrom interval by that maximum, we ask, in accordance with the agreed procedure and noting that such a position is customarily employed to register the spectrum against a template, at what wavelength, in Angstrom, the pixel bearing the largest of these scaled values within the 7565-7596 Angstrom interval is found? 7591.02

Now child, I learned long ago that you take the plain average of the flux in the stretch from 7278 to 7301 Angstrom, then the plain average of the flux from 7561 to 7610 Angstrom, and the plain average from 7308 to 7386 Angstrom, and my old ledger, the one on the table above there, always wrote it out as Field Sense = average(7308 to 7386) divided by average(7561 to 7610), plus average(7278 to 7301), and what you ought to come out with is 7.69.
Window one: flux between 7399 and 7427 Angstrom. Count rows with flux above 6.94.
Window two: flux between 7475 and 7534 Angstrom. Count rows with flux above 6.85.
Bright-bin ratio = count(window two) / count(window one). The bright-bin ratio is 7.0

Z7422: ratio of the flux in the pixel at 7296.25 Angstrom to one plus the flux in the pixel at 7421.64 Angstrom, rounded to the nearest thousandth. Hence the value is 0.854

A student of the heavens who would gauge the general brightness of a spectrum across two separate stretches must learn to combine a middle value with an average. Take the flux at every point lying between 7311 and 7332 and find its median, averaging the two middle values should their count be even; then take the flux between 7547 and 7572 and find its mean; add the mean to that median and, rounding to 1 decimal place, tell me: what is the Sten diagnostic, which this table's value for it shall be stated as 13.7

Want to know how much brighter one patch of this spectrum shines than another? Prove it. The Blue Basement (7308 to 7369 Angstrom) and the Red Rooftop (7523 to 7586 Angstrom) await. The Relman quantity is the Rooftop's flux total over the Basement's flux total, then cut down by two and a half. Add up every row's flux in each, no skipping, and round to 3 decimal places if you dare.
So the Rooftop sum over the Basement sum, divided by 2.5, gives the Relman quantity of 0.424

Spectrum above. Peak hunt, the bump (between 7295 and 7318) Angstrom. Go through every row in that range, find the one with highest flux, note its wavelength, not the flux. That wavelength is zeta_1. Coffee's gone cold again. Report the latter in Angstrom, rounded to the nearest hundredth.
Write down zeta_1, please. 7306.34 Angstrom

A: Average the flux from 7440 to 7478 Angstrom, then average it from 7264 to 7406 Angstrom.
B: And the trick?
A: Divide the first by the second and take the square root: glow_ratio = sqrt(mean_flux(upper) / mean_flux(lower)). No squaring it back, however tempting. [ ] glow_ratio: 1.01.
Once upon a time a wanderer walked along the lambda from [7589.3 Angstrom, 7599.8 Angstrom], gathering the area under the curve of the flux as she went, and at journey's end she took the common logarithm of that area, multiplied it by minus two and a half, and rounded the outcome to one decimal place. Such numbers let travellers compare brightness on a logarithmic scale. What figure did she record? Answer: -4.7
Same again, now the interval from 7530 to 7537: -4.2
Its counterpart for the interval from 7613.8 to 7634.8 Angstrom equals -5.4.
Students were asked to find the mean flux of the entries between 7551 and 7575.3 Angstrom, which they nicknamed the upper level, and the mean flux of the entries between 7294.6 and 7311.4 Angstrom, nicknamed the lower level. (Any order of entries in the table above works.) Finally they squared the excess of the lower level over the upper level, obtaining 0.20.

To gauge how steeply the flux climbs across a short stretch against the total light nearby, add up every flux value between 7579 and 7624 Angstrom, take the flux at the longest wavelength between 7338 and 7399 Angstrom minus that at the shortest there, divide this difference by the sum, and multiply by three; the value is 0.009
